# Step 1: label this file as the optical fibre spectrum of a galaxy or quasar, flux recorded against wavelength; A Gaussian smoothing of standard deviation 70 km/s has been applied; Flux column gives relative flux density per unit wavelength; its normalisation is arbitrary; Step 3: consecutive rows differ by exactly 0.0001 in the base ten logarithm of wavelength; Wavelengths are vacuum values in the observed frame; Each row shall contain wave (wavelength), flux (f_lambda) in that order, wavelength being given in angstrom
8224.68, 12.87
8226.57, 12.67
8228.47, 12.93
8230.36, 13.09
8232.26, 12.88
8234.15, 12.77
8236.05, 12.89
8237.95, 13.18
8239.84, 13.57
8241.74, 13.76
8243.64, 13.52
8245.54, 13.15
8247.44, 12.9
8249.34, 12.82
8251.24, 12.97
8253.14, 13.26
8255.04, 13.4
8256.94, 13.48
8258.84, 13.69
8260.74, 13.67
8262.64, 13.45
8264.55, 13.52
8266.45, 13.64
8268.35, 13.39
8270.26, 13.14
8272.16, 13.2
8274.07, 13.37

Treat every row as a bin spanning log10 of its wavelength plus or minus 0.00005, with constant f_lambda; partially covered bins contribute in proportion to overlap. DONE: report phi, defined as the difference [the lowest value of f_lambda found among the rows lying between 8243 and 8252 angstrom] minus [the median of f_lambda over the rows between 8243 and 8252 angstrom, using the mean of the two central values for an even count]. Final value -0.15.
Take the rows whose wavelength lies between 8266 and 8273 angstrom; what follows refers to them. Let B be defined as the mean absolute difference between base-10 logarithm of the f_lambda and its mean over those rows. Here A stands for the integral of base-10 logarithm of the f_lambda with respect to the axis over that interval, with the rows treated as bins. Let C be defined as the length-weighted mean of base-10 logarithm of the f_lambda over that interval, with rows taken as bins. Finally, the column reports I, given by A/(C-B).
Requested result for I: 7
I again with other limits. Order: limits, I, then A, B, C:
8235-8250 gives 15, 17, 0.010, 1.12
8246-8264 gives 18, 20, 0.009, 1.12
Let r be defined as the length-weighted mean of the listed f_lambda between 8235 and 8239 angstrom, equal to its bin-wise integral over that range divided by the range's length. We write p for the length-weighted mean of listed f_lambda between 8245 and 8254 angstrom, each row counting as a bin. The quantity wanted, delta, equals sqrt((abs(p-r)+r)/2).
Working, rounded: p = 13.0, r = 13.0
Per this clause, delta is 2.56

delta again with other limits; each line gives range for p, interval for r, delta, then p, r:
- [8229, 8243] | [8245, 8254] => 2.57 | 13.2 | 13.0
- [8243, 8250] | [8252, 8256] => 2.60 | 13.1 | 13.3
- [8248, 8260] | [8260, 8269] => 2.63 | 13.3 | 13.5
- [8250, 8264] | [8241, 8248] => 2.59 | 13.4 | 13.3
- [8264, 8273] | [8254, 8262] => 2.62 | 13.4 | 13.6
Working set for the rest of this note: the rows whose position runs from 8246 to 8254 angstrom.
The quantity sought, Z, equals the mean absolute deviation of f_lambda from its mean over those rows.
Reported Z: 0.14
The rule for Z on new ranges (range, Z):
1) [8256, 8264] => 0.11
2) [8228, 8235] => 0.09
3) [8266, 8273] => 0.17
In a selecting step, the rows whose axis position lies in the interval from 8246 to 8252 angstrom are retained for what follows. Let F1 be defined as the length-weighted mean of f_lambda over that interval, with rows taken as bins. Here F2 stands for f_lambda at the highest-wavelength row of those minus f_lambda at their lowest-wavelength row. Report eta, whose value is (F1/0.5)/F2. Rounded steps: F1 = 12.9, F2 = 0.07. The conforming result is 369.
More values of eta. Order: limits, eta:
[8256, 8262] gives 143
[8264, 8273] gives -84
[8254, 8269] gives -2707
